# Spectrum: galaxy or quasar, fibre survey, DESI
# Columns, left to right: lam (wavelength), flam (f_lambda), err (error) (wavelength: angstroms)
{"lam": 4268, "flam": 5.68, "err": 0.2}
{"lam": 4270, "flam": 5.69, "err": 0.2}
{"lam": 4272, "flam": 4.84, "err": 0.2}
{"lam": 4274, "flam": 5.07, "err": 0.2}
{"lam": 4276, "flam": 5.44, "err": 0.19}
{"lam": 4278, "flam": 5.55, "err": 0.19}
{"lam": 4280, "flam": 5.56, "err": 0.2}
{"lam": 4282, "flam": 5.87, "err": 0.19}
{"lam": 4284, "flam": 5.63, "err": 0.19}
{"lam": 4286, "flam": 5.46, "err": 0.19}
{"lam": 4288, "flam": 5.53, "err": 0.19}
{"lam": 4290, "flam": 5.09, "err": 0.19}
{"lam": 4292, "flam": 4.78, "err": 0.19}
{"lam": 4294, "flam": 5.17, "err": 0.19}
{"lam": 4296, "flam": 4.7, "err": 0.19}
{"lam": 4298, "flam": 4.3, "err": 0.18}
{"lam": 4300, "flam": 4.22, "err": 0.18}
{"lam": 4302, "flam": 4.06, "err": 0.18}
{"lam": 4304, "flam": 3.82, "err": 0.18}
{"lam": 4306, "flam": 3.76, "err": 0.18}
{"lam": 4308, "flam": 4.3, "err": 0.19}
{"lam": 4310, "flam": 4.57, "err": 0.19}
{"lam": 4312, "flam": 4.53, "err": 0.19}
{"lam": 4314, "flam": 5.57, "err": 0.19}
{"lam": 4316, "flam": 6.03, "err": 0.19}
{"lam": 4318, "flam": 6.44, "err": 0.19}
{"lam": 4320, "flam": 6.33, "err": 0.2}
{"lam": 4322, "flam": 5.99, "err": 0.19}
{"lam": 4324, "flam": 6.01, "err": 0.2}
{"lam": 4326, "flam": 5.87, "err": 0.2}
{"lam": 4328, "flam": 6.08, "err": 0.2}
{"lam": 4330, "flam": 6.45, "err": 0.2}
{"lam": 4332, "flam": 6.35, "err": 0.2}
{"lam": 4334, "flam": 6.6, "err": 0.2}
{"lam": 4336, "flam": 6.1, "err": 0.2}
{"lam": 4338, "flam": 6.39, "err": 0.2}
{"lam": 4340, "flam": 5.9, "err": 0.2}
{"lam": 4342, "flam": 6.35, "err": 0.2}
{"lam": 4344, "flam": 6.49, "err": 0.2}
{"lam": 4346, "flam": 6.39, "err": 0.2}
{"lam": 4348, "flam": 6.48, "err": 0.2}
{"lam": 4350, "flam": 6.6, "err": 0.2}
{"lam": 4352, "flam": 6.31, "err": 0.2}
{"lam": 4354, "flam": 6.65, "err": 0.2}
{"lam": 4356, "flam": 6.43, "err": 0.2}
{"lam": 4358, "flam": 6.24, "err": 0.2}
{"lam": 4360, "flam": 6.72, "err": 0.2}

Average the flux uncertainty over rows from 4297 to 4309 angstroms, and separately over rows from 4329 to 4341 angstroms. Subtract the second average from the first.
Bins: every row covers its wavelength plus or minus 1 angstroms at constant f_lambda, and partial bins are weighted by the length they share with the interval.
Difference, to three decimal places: -0.018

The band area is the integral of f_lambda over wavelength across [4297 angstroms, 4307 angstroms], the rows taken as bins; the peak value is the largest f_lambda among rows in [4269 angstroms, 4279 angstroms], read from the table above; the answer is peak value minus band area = -34.6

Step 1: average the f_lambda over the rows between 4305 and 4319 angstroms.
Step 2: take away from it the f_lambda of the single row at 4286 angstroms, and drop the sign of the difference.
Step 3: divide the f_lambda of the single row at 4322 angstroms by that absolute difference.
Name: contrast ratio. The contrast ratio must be 14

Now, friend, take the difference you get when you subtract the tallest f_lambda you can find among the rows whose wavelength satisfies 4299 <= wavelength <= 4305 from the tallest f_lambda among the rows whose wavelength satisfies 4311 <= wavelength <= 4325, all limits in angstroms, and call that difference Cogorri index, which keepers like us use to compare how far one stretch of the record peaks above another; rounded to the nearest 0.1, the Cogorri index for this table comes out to 2.2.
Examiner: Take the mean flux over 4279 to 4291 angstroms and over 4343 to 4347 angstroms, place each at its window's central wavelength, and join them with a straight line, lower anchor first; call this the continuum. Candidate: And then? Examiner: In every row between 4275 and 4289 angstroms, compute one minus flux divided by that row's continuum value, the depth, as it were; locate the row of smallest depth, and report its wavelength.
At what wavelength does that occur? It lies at 4282 angstroms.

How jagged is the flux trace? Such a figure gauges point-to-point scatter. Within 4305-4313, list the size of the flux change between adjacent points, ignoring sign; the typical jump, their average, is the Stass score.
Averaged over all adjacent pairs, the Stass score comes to 0.28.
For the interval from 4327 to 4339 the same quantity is 0.30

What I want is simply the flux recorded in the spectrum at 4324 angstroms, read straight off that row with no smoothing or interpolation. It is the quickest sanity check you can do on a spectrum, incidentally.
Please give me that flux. 6.01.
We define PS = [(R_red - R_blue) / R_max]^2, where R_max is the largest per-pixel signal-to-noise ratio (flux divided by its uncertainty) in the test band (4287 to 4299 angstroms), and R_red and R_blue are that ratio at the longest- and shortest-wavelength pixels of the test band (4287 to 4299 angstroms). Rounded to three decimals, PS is 0.032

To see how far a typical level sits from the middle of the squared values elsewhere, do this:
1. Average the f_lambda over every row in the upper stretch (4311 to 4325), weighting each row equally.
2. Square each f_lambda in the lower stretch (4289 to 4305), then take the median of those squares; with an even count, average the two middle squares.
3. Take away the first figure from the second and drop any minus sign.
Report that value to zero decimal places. 14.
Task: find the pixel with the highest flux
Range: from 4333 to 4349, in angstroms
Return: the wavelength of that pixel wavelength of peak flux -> 4334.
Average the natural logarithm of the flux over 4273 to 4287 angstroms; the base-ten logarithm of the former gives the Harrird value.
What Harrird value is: 0.23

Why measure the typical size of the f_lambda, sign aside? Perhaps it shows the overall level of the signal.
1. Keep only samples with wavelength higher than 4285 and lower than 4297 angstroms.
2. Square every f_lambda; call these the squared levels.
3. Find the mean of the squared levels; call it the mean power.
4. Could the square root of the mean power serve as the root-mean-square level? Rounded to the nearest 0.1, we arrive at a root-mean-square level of 5.1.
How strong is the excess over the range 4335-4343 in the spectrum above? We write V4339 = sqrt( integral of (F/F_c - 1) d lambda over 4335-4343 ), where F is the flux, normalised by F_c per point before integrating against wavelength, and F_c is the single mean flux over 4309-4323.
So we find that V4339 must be 0.88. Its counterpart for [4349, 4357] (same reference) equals 1.10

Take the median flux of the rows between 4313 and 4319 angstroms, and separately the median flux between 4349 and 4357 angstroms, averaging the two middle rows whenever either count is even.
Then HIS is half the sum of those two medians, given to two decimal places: 6.27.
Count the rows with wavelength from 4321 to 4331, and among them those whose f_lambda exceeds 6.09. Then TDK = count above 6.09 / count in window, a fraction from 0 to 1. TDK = 0.20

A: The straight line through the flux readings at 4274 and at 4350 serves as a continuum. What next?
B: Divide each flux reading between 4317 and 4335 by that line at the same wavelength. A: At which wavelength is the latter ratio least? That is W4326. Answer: 4326 angstroms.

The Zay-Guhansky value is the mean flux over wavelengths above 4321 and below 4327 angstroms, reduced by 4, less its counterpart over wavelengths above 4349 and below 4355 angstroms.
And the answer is -4.6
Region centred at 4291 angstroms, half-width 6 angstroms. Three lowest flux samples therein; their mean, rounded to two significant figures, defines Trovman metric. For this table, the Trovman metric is 4.9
